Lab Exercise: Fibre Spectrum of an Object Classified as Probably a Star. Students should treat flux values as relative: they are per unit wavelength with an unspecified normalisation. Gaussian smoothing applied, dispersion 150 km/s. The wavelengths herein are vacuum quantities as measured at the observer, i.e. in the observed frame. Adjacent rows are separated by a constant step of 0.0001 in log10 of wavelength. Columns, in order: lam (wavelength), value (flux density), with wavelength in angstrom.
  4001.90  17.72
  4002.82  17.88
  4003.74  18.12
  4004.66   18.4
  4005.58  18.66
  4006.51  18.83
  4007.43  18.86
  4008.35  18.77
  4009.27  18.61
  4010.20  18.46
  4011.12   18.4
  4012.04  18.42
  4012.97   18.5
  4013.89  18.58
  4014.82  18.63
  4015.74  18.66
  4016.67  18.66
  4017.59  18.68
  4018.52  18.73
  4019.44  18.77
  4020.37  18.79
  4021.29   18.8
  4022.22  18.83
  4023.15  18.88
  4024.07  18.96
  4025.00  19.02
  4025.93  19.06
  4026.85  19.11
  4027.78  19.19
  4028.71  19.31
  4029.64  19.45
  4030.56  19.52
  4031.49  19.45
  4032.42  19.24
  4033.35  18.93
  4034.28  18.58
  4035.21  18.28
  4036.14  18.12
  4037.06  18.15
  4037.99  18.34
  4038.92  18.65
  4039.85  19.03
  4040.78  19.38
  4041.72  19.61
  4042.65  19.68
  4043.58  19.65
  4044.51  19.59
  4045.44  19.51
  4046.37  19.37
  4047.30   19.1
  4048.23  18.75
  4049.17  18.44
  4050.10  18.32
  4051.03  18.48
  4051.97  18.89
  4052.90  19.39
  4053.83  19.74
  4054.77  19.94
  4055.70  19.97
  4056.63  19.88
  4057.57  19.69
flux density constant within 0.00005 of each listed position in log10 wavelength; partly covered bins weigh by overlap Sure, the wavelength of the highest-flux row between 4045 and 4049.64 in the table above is 4045.44 angstrom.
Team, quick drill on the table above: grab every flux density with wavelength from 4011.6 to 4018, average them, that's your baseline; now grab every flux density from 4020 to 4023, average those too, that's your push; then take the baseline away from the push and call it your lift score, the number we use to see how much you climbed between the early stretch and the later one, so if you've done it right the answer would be 0.2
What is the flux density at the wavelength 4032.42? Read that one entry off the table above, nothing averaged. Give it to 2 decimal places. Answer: 19.24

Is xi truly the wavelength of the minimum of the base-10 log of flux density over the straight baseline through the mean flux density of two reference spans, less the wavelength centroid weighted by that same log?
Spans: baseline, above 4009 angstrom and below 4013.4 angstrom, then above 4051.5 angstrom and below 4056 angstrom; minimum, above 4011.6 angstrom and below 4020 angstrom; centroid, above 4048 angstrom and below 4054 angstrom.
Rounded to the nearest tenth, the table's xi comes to -38.0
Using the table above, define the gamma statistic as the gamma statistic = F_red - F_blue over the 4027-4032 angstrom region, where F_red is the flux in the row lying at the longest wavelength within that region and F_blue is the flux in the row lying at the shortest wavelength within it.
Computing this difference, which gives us 0.26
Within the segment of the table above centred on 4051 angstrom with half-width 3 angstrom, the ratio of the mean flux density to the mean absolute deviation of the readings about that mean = 46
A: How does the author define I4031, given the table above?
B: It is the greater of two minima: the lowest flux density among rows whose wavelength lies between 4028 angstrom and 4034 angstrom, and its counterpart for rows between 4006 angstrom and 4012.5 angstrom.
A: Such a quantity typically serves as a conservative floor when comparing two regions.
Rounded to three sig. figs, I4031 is 18.9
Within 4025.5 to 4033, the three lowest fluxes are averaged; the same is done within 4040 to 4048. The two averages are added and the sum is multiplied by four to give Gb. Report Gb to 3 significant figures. 154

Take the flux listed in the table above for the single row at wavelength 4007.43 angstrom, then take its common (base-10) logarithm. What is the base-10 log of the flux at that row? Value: 1.28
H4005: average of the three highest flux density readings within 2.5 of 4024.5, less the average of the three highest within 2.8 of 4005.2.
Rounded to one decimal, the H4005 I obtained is 0.3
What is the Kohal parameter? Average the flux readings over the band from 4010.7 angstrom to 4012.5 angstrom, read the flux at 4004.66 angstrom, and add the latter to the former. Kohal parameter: 36.8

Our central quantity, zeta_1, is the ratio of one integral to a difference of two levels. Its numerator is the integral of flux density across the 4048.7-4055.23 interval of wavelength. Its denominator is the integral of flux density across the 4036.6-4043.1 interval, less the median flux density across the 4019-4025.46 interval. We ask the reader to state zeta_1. 1.19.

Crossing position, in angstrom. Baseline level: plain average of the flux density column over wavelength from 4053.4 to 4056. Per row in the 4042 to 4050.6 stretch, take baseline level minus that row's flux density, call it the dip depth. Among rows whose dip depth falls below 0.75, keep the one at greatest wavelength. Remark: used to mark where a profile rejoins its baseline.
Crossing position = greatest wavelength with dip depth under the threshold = 4046.37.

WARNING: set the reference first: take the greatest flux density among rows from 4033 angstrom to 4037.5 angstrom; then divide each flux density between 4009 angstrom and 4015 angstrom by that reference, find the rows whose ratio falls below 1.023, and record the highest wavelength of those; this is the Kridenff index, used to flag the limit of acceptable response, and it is 4014.82 angstrom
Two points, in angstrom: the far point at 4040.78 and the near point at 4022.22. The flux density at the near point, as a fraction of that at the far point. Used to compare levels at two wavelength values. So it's 0.97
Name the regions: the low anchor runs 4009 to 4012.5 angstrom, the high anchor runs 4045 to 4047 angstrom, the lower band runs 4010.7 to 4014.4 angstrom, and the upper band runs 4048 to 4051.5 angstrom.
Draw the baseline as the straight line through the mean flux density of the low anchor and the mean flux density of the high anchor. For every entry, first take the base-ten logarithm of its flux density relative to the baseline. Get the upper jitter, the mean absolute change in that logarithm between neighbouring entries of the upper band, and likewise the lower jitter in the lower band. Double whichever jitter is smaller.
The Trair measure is 0.0018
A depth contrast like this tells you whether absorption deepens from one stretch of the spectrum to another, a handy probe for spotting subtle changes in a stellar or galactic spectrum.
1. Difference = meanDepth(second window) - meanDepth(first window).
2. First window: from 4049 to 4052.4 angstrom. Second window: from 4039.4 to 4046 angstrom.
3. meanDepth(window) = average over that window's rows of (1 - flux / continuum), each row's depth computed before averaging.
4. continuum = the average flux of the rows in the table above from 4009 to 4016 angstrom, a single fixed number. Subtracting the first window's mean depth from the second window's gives -0.05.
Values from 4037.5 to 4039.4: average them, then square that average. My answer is 342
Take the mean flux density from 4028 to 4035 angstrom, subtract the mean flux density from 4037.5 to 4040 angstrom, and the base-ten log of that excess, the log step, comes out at -0.3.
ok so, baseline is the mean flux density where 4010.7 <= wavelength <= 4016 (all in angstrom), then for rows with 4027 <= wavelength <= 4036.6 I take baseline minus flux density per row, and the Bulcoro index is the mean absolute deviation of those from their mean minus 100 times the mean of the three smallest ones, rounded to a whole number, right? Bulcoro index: 95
